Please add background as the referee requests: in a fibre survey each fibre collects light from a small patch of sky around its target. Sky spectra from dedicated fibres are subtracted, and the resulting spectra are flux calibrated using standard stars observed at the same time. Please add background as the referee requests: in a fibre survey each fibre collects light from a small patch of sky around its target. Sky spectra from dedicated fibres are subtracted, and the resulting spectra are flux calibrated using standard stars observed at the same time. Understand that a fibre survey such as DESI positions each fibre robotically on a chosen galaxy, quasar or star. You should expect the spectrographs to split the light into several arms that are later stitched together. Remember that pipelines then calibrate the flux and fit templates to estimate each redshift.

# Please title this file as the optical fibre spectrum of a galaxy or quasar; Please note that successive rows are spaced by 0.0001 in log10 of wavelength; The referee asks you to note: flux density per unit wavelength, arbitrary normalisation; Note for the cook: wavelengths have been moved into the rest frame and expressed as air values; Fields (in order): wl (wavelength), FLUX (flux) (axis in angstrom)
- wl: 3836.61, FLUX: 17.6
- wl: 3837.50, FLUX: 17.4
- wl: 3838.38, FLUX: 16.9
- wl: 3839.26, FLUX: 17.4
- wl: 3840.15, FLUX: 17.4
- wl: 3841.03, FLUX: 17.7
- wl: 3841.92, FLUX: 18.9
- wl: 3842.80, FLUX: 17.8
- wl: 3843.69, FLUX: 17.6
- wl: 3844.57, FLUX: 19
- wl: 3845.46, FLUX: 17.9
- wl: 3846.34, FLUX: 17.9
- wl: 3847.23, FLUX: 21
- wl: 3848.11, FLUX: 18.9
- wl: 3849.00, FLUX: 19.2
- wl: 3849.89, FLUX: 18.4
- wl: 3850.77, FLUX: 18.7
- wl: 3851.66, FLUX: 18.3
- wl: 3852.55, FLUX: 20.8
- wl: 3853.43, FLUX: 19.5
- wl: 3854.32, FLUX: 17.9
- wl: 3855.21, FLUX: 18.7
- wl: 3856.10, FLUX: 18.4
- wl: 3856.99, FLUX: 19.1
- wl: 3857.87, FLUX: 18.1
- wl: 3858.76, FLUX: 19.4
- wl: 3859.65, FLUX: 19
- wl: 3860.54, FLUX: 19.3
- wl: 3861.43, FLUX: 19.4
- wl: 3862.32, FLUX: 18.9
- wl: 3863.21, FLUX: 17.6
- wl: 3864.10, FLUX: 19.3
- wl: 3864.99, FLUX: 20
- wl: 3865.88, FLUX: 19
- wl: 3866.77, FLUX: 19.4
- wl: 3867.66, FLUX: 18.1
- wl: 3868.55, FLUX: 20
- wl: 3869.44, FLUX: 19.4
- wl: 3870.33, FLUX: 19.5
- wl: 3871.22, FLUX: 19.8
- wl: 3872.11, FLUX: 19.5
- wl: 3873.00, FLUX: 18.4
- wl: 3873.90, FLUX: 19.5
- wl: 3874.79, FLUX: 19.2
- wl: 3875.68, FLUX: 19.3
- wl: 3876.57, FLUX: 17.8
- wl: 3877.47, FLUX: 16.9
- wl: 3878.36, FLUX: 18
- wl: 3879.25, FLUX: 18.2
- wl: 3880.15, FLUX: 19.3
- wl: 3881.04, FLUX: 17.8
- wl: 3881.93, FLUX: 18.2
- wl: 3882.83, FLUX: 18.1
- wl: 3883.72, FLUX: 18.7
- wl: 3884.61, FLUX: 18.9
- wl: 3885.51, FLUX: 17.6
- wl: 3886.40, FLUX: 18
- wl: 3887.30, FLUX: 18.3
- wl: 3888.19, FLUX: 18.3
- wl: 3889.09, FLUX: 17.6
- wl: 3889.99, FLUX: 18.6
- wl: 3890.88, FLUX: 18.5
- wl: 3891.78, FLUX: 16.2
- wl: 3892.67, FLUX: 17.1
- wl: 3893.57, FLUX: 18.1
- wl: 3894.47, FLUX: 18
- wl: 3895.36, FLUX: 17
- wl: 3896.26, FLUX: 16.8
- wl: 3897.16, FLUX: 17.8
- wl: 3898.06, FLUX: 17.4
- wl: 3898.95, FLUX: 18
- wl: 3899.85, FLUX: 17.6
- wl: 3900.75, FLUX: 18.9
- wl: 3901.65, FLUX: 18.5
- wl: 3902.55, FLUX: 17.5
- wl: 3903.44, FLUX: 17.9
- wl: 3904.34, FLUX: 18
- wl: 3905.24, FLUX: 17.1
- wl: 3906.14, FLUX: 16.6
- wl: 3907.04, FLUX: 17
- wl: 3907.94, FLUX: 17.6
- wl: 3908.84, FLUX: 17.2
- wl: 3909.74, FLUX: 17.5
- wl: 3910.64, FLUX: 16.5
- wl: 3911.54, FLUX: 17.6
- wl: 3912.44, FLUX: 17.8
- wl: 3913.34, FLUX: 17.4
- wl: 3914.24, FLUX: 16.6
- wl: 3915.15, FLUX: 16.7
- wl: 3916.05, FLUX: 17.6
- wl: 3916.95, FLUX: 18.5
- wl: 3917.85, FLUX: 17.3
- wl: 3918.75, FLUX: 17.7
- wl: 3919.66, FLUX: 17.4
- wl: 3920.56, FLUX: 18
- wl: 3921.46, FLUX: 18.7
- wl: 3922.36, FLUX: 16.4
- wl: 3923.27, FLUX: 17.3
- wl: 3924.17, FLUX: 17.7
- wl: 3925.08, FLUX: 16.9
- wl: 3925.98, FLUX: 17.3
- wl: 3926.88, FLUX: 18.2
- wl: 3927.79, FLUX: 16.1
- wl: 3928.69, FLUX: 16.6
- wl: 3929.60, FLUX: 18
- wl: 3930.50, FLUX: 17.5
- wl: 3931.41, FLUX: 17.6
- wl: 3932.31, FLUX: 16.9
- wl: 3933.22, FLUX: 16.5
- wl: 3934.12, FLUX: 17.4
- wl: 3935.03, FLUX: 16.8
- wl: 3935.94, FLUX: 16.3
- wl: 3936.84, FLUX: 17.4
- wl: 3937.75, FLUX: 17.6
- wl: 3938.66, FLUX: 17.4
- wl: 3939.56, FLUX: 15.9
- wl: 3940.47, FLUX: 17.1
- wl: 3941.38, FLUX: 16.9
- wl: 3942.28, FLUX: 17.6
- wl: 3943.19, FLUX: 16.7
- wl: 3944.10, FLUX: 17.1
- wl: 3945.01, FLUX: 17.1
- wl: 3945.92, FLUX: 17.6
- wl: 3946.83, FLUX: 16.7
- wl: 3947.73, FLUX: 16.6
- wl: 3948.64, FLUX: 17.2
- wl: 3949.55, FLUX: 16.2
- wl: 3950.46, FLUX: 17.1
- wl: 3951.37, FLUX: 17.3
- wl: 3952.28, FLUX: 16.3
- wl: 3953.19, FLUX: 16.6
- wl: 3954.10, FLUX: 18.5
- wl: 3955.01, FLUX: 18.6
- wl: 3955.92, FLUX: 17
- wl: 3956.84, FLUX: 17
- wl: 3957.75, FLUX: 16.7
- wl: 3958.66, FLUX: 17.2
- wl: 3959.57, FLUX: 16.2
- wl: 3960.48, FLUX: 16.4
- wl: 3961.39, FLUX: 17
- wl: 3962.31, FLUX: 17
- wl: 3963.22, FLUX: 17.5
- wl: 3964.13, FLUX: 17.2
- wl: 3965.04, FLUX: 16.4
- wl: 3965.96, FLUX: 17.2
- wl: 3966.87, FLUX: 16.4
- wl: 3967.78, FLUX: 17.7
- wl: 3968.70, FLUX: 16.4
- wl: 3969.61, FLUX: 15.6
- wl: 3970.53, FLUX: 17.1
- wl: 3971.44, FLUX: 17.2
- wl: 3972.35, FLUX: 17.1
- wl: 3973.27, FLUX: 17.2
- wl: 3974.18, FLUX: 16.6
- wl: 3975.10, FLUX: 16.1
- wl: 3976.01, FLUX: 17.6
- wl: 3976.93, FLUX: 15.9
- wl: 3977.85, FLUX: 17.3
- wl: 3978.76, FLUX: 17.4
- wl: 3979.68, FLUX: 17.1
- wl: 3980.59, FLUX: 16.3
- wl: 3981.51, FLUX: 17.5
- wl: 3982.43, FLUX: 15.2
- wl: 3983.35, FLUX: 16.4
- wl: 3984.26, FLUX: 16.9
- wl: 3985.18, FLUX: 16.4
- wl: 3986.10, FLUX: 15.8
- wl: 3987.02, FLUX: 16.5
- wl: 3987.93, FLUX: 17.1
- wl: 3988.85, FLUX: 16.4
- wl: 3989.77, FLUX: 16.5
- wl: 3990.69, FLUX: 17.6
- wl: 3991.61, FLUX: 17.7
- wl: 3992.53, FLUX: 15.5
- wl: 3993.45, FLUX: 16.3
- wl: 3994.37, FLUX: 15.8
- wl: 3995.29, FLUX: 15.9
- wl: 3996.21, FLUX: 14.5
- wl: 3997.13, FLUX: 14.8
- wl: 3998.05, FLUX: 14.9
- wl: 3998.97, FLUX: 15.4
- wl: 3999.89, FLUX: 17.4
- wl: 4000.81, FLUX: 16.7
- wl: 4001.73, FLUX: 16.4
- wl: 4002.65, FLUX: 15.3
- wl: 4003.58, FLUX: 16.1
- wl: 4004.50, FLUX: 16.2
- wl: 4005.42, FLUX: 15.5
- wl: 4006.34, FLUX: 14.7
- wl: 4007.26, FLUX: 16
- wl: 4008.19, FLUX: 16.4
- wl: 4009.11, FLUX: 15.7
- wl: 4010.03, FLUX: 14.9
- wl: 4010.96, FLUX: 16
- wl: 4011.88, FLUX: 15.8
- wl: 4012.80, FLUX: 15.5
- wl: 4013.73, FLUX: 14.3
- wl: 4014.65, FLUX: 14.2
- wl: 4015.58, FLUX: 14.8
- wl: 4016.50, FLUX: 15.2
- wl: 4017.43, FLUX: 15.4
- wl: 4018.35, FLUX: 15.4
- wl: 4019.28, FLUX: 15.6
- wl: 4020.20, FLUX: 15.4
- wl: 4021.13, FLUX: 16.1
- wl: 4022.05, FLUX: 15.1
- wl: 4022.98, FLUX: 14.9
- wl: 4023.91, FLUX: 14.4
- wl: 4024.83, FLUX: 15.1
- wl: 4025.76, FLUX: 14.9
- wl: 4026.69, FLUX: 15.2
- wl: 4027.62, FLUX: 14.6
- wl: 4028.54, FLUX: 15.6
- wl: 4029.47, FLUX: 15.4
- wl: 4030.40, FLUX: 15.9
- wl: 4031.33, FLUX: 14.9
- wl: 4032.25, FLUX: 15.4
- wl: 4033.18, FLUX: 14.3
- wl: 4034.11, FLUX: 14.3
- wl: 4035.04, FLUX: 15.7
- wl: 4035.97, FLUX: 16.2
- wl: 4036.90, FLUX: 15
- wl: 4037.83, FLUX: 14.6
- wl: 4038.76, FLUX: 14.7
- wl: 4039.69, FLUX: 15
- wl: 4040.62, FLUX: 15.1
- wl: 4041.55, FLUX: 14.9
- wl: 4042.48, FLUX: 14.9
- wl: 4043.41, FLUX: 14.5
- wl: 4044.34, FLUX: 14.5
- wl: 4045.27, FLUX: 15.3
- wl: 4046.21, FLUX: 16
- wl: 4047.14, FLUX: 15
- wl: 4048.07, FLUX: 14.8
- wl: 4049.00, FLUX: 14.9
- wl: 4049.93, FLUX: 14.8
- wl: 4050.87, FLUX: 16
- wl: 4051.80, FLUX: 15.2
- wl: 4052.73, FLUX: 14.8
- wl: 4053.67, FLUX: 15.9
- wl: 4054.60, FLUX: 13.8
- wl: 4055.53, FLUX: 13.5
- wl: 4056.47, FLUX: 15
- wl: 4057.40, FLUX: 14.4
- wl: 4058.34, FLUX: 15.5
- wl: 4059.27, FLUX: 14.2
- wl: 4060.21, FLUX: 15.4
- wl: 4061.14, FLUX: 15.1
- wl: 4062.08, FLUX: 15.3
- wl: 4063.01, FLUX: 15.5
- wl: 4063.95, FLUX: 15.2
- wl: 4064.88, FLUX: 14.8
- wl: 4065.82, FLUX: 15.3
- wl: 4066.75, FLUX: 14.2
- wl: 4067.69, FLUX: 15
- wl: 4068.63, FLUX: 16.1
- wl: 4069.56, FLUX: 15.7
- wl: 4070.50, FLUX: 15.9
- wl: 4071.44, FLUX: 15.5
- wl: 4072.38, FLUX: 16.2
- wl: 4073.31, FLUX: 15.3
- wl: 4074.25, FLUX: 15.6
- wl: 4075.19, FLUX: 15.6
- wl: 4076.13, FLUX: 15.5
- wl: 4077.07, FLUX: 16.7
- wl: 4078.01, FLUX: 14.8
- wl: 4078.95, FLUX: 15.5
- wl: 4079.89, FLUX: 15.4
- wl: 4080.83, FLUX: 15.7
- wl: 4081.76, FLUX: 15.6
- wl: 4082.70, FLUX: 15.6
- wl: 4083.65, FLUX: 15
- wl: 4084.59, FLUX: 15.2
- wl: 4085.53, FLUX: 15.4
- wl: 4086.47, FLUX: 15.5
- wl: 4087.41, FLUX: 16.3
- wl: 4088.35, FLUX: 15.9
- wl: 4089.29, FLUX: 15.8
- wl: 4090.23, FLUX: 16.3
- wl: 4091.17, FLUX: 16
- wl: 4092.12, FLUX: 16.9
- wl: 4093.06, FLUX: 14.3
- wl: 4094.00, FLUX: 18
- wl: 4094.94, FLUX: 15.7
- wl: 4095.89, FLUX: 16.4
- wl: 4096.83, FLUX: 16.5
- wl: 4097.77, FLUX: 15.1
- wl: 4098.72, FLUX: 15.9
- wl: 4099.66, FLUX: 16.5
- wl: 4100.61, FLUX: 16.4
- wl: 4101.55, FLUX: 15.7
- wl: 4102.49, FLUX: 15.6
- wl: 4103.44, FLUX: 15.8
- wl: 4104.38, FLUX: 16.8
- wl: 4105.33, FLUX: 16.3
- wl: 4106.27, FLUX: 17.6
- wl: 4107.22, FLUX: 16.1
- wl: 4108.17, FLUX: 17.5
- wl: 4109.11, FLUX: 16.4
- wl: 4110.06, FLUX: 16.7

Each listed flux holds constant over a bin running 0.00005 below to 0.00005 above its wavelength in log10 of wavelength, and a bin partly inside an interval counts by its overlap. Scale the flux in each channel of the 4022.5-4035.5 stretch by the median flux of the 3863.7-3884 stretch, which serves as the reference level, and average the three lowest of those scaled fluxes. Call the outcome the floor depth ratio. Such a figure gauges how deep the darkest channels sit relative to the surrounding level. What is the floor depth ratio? 0.75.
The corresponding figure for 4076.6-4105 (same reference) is 0.77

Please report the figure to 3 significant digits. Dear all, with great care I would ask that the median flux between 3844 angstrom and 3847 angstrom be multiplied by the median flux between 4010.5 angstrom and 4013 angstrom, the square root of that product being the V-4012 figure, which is 16.8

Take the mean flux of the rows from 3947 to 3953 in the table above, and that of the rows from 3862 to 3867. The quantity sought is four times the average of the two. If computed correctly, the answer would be 71.6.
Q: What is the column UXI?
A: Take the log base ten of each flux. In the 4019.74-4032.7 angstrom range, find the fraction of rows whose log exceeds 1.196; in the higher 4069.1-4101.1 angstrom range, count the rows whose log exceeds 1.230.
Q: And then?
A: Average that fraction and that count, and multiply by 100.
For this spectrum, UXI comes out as 57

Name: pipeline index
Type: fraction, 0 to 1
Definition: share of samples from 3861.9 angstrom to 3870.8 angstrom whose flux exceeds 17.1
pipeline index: 1.00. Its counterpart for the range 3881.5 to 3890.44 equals 1.00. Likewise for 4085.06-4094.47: 0.10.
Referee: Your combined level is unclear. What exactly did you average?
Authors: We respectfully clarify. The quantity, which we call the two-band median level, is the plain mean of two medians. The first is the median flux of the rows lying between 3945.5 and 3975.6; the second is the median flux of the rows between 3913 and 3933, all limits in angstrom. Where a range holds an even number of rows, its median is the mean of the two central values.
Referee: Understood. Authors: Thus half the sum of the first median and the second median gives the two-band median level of 17.2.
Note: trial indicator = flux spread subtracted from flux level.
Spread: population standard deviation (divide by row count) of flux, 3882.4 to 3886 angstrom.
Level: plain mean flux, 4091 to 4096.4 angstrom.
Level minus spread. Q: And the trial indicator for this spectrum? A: 15.7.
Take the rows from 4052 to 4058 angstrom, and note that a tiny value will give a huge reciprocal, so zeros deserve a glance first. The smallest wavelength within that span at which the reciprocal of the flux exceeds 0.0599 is 4052.73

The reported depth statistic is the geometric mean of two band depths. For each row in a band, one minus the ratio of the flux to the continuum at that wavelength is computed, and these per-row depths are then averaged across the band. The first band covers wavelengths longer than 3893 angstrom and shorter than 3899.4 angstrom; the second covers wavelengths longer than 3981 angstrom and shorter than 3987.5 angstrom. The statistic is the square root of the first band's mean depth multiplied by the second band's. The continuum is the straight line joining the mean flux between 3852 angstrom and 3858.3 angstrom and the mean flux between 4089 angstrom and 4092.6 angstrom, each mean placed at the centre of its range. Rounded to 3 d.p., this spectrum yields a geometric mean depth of 0.054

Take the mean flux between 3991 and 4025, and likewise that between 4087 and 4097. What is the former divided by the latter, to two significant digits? 0.96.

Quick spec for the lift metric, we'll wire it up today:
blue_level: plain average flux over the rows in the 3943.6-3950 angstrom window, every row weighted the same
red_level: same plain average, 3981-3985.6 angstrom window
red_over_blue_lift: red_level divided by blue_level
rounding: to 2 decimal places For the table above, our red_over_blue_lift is 0.97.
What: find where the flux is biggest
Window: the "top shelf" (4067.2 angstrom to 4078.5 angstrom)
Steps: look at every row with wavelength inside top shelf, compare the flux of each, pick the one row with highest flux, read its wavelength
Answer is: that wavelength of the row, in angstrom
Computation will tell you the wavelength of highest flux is 4077.07 angstrom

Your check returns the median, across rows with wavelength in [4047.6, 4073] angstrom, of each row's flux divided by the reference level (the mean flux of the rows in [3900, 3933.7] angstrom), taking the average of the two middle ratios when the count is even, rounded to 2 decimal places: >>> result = 0.87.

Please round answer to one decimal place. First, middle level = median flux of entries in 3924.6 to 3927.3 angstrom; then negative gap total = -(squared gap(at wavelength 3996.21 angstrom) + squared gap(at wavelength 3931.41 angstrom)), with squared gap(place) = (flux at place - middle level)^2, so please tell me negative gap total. -7.9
